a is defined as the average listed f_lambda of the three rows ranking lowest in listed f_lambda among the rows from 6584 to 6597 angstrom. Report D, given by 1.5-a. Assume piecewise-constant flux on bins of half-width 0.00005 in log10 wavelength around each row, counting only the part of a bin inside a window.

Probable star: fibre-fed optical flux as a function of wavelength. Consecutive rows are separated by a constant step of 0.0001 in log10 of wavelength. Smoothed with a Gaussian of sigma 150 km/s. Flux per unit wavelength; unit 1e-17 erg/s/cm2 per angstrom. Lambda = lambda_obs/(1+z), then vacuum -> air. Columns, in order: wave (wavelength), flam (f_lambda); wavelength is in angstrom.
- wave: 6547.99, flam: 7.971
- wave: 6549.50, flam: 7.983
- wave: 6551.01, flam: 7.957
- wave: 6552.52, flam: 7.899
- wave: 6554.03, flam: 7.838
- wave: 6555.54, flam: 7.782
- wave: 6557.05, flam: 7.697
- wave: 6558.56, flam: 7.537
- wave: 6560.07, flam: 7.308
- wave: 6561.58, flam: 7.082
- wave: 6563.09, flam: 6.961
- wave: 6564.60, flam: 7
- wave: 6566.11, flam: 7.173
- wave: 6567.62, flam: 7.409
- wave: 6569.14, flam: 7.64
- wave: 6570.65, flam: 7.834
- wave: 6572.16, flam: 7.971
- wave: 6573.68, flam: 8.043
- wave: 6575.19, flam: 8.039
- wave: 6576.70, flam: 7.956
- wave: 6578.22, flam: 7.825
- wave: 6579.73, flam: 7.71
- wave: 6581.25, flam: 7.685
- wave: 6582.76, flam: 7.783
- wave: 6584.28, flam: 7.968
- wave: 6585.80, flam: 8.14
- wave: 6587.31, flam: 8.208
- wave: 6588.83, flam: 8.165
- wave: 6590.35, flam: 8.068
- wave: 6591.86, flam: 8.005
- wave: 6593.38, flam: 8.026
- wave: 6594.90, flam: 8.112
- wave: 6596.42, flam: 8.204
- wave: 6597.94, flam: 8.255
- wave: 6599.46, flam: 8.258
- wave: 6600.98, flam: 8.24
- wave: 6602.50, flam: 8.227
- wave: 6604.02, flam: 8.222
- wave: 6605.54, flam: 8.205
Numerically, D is -6.5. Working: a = 8.0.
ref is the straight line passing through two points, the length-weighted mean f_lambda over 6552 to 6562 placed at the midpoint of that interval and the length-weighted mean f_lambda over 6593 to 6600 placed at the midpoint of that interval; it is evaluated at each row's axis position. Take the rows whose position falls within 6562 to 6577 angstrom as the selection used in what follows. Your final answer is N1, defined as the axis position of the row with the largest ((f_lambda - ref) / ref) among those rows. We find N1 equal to 6573.68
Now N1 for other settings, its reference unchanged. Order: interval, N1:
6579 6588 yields 6587.31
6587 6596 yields 6587.31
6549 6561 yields 6549.50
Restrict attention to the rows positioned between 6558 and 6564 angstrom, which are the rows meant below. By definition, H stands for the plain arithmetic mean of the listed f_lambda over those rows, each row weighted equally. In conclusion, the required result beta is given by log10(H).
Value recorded 0.859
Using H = 7.22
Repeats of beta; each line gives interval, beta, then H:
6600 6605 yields 0.915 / 8.23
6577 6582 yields 0.889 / 7.74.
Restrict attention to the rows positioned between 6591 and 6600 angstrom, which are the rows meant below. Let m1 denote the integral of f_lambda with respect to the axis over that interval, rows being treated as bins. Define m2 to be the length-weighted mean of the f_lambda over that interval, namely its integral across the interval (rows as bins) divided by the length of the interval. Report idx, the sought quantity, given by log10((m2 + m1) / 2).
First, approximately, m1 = 73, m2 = 8.1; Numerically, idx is 1.61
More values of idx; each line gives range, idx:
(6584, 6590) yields 1.45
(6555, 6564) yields 1.57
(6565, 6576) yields 1.67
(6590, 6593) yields 1.21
